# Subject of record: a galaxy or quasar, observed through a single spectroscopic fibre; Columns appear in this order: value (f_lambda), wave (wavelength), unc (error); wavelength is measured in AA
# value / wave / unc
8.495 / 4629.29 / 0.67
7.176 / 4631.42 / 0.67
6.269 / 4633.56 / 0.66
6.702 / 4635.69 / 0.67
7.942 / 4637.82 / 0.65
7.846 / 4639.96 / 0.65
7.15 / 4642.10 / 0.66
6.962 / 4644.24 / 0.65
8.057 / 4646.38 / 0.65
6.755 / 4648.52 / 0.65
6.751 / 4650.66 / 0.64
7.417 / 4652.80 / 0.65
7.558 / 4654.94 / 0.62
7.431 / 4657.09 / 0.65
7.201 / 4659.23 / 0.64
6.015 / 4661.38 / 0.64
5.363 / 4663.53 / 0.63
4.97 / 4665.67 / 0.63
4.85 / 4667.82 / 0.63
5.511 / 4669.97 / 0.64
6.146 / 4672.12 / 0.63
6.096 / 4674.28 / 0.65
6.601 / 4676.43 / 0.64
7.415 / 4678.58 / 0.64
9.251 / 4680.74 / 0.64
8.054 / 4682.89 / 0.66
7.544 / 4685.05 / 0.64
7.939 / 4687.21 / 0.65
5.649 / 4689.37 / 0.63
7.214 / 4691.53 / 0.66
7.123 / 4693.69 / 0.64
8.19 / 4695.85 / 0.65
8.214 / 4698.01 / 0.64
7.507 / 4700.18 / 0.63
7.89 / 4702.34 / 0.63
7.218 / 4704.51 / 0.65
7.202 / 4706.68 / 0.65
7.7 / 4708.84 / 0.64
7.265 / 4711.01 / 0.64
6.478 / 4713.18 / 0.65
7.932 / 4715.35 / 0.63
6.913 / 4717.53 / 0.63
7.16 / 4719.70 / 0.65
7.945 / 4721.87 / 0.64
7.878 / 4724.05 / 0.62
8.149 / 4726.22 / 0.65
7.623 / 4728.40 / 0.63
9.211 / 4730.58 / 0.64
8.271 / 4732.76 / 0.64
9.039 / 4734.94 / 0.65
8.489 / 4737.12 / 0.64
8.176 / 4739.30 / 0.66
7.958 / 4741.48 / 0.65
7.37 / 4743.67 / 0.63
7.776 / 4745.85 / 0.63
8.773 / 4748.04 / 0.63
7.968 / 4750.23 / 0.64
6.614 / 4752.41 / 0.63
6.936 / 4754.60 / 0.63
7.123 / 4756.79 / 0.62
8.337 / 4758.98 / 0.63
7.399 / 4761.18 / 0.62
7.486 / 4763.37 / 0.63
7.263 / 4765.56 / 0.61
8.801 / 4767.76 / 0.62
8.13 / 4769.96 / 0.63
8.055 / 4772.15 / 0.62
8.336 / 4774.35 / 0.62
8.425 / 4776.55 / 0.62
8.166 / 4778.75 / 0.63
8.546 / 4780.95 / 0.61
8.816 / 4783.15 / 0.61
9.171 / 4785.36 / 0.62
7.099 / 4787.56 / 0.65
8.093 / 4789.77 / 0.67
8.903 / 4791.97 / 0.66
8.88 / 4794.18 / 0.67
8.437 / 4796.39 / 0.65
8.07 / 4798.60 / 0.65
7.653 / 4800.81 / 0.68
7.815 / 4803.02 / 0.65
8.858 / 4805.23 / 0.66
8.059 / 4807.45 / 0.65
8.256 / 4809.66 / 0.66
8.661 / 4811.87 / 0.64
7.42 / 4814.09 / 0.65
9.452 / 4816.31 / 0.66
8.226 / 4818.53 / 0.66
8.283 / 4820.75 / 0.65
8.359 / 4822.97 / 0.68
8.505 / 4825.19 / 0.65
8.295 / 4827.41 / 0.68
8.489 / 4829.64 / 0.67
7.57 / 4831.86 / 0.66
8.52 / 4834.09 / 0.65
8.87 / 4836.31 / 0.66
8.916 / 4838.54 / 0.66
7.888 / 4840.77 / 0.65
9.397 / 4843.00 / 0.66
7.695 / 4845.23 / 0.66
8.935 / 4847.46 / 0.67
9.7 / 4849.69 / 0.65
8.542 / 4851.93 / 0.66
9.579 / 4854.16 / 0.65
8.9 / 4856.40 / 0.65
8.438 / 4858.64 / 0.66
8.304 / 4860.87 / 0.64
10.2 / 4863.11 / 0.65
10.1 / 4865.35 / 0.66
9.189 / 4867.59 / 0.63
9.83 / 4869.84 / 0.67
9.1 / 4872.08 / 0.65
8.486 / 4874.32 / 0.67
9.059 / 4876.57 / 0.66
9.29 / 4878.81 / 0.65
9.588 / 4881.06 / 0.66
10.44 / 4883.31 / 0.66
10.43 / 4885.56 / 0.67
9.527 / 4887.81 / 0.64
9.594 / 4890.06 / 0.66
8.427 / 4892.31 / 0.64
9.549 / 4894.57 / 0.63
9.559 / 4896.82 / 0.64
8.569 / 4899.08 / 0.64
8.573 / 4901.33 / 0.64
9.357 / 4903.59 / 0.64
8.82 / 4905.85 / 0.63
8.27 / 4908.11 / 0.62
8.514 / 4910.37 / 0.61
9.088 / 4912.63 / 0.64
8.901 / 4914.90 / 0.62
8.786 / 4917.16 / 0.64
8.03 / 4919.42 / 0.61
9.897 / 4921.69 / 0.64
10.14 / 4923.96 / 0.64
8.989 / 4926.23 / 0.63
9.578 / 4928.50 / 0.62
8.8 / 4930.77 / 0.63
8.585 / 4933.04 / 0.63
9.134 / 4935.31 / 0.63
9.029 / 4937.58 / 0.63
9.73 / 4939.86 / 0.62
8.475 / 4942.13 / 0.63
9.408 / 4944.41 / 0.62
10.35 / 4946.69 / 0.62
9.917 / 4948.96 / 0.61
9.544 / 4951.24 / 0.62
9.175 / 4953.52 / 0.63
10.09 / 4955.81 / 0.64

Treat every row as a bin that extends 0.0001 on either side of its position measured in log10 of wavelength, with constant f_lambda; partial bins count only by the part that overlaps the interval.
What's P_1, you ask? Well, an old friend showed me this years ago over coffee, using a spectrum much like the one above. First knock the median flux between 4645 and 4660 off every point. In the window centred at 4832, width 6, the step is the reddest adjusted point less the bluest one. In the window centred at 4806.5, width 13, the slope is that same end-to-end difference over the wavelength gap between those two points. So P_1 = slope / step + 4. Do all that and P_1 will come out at 6.9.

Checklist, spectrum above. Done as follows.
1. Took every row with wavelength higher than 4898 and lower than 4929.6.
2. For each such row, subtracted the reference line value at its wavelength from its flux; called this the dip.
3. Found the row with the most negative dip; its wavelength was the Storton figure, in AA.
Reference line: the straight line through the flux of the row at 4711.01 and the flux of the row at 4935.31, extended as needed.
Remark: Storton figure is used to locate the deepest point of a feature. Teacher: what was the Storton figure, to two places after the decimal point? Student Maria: 4919.42 AA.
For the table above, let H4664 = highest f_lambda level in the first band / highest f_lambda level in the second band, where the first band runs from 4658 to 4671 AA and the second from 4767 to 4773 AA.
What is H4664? 0.82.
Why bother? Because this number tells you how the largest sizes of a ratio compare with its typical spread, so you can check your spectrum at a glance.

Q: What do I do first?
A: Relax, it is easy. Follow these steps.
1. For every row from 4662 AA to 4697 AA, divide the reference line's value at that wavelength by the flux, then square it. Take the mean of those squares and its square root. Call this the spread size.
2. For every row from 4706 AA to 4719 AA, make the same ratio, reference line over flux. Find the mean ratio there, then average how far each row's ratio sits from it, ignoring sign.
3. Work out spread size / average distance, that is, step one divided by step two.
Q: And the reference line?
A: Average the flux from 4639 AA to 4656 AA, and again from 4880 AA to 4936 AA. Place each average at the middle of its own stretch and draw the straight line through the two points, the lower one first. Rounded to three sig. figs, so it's 20.0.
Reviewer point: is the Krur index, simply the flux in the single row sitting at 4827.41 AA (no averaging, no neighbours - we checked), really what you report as 8.295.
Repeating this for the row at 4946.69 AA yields 10.35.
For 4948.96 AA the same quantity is 9.917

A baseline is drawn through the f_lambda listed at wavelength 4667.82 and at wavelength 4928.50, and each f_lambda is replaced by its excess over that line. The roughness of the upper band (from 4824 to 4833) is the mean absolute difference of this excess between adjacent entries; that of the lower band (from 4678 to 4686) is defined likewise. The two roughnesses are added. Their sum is 1.6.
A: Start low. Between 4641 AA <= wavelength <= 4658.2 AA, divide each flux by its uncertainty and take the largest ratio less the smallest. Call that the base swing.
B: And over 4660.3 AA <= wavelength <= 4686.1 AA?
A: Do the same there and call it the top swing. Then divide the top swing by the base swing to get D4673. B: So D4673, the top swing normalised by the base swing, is 3.37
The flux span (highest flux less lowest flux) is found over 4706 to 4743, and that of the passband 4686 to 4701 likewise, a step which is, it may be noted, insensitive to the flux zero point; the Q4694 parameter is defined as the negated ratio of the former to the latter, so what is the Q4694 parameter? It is -1.1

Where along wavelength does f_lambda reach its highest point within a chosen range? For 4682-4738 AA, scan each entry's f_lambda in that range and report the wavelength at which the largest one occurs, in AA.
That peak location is 4730.58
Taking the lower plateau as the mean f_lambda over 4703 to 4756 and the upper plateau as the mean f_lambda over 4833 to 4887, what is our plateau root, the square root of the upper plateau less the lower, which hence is 1.18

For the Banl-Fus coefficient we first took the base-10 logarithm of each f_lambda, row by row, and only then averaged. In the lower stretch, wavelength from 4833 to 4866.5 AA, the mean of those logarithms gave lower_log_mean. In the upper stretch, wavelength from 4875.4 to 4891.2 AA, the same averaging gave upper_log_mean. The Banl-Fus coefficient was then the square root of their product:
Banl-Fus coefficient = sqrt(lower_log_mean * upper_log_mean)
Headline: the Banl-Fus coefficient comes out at 0.968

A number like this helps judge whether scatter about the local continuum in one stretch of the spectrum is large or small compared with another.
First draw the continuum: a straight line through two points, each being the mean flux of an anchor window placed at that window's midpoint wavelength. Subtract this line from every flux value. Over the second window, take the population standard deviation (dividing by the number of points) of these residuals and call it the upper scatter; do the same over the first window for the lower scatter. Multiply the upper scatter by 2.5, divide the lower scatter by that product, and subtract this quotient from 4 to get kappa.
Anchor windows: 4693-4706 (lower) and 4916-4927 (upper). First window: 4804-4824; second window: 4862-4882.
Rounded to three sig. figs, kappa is 3.61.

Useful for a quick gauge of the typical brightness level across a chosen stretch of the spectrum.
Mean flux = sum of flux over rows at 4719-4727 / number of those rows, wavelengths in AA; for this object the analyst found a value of 7.8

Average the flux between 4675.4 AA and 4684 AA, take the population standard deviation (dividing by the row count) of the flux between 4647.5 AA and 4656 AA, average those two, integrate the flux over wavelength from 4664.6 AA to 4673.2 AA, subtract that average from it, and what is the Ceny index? 42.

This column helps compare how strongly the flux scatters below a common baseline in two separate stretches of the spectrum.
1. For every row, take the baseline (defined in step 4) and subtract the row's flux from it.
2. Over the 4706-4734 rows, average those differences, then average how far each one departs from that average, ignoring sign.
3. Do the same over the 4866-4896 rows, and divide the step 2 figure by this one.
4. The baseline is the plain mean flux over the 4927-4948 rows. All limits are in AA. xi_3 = 1.13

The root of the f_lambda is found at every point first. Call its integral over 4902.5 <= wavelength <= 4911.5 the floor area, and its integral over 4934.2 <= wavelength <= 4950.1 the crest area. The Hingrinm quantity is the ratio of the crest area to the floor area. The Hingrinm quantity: 1.8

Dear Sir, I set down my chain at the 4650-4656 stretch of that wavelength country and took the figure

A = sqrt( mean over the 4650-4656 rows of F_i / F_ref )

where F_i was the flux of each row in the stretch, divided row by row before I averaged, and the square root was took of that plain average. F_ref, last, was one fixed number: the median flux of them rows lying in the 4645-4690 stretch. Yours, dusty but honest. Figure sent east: 1.04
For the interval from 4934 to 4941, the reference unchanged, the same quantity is 1.17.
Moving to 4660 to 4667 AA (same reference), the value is 0.90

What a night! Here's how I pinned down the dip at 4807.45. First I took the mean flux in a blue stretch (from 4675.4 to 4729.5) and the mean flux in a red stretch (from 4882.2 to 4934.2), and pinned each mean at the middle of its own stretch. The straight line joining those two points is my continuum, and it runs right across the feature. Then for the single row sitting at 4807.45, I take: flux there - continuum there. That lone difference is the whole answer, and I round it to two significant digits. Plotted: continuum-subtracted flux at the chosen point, -0.29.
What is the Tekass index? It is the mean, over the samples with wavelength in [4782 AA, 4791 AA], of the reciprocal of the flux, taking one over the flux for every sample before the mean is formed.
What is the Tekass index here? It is 0.122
